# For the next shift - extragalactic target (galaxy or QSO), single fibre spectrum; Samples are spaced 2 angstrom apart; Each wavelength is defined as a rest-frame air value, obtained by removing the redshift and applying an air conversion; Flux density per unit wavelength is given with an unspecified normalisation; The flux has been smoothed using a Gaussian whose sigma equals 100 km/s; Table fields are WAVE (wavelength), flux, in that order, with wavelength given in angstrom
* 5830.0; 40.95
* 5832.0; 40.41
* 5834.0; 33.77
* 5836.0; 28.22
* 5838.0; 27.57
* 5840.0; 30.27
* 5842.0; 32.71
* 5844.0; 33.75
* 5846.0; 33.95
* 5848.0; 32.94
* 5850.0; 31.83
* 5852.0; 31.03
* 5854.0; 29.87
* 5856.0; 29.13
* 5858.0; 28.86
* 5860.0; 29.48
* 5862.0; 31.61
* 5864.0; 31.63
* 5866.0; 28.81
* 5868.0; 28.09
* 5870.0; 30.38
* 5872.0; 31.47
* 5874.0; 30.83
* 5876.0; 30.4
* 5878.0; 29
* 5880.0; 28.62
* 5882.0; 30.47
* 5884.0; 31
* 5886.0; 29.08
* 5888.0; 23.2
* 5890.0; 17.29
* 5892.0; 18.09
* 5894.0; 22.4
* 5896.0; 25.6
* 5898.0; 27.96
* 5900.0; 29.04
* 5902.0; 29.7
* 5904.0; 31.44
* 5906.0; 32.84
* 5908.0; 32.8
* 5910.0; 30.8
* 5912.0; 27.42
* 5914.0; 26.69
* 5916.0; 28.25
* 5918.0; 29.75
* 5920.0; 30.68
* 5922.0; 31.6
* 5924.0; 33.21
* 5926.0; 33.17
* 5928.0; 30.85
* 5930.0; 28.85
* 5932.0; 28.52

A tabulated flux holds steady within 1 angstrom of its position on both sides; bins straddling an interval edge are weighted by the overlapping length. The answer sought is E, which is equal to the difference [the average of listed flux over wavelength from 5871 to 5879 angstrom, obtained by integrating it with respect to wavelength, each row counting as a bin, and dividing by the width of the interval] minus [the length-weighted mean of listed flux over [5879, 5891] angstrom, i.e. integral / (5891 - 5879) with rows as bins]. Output 4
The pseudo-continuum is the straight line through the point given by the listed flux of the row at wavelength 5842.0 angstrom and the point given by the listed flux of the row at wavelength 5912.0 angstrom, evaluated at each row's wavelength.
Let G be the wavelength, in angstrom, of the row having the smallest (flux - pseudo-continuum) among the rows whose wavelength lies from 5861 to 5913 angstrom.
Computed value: 5890.0 angstrom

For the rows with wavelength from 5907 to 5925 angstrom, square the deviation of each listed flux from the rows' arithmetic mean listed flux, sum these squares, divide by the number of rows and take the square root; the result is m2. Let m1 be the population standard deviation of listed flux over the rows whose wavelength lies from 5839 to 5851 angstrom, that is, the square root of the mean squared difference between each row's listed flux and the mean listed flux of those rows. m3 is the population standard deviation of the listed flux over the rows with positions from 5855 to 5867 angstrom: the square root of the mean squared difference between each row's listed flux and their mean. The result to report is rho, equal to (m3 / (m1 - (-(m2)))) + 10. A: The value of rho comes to 10.4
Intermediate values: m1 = 1.2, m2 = 2.2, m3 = 1.2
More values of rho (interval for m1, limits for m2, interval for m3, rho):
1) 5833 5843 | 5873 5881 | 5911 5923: 10.5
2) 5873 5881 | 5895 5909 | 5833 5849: 10.7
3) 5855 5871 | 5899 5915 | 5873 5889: 10.7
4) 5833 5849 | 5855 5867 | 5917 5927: 10.4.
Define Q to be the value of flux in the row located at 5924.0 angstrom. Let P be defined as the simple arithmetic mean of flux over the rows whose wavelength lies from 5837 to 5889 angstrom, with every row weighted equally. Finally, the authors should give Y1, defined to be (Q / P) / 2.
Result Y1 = 0.55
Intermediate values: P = 30.2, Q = 33.21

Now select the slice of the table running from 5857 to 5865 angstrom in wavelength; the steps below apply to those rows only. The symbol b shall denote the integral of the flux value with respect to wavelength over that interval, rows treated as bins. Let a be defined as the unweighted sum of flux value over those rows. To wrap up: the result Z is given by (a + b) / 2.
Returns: 182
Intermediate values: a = 122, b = 243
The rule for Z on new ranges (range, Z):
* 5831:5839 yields 195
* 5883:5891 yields 151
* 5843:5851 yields 199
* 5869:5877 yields 185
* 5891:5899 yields 141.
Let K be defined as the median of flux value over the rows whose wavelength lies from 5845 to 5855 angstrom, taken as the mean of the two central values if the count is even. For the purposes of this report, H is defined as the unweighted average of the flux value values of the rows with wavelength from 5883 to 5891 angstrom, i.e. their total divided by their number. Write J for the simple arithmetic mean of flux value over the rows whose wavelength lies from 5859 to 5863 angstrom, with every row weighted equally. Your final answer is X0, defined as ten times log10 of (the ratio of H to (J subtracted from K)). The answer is 13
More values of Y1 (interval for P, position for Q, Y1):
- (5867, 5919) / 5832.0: 0.72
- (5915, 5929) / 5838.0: 0.44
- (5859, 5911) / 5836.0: 0.49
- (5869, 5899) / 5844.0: 0.62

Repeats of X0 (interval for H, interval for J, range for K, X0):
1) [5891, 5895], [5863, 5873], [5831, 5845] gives 9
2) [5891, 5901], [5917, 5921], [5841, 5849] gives 9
